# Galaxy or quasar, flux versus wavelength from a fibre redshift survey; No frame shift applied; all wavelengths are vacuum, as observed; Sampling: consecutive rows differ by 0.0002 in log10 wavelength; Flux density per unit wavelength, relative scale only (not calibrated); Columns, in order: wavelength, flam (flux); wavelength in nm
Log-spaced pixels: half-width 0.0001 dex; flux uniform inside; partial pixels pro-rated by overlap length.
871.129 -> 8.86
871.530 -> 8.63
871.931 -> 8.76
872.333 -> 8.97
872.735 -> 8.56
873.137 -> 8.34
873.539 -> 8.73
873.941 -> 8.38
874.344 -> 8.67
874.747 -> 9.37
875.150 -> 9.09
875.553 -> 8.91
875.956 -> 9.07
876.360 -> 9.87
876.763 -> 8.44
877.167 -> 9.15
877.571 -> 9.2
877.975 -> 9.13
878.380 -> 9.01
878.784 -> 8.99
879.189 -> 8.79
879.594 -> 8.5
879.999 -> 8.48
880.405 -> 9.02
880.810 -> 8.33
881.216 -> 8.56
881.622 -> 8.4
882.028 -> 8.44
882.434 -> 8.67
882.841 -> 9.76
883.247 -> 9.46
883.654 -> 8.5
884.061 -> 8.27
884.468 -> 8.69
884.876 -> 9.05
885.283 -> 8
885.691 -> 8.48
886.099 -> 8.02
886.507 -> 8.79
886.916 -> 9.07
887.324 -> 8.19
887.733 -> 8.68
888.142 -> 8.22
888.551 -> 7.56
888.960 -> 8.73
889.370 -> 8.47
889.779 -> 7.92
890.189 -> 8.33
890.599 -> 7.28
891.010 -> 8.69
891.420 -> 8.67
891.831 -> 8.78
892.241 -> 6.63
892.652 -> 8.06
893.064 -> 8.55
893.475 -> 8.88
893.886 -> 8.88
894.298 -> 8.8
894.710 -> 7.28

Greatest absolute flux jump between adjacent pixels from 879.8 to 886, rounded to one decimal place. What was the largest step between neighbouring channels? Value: 1.1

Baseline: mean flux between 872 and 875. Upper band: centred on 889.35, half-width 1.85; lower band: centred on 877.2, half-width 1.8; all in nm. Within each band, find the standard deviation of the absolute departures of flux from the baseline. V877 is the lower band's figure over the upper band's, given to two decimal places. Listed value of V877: 0.55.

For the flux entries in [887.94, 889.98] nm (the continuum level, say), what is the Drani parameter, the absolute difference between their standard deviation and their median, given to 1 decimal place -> 7.8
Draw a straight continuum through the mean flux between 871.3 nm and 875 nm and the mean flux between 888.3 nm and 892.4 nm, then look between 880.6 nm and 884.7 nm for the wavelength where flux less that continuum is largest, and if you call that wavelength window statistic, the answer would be 882.841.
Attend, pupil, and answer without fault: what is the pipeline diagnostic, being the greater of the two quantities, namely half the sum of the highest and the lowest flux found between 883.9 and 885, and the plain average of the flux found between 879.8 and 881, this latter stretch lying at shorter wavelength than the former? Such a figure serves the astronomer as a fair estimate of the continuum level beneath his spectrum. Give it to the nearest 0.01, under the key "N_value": 8.66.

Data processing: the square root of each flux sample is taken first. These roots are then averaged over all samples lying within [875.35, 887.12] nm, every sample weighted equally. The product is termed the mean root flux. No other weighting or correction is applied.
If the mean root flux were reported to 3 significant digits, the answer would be 2.96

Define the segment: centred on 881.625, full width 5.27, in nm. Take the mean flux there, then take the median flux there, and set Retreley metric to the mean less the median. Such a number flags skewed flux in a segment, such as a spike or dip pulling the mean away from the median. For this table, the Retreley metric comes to 0.21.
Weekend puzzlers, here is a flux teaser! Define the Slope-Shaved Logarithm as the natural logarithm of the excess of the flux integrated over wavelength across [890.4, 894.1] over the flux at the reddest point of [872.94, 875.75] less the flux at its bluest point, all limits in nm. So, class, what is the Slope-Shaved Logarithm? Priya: 3.40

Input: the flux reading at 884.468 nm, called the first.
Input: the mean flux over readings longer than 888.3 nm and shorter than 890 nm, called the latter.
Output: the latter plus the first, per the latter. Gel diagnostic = 2.06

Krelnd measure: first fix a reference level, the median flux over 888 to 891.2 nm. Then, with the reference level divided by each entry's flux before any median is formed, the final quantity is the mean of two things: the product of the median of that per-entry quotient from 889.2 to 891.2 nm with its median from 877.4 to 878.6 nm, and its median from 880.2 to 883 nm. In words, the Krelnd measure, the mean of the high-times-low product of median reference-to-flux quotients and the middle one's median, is 0.93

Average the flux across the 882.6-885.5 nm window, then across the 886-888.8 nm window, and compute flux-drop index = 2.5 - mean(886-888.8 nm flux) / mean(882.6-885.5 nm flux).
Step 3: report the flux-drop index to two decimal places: 1.55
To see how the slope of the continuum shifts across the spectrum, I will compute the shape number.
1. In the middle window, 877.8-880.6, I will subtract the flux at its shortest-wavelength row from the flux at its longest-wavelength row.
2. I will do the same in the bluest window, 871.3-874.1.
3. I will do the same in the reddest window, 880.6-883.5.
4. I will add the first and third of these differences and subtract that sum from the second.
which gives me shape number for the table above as -1.3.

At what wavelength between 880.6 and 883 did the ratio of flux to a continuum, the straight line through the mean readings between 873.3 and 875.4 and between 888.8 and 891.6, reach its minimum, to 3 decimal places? 880.810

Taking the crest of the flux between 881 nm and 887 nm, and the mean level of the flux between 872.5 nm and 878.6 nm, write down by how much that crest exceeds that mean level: 0.83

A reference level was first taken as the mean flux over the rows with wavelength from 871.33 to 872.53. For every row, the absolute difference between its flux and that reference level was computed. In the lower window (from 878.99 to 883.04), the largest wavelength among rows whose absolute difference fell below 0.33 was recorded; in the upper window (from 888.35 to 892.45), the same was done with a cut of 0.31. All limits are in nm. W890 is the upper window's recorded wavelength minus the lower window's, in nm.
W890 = 9.40 nm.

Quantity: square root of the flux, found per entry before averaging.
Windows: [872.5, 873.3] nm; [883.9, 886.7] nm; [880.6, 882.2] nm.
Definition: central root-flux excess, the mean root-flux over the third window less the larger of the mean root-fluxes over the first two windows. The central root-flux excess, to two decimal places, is -0.01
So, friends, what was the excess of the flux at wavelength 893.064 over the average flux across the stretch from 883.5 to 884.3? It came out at 0.2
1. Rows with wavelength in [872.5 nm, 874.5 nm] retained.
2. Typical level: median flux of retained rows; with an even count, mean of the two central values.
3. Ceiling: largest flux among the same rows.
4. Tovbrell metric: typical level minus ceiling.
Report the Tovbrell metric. -0.17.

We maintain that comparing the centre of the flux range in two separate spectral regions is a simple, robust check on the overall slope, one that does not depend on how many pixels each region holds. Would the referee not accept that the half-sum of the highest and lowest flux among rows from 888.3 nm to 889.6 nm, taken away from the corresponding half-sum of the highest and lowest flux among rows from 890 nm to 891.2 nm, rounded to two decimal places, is -0.16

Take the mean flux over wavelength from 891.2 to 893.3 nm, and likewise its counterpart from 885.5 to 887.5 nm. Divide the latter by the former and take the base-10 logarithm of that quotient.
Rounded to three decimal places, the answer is 0.019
